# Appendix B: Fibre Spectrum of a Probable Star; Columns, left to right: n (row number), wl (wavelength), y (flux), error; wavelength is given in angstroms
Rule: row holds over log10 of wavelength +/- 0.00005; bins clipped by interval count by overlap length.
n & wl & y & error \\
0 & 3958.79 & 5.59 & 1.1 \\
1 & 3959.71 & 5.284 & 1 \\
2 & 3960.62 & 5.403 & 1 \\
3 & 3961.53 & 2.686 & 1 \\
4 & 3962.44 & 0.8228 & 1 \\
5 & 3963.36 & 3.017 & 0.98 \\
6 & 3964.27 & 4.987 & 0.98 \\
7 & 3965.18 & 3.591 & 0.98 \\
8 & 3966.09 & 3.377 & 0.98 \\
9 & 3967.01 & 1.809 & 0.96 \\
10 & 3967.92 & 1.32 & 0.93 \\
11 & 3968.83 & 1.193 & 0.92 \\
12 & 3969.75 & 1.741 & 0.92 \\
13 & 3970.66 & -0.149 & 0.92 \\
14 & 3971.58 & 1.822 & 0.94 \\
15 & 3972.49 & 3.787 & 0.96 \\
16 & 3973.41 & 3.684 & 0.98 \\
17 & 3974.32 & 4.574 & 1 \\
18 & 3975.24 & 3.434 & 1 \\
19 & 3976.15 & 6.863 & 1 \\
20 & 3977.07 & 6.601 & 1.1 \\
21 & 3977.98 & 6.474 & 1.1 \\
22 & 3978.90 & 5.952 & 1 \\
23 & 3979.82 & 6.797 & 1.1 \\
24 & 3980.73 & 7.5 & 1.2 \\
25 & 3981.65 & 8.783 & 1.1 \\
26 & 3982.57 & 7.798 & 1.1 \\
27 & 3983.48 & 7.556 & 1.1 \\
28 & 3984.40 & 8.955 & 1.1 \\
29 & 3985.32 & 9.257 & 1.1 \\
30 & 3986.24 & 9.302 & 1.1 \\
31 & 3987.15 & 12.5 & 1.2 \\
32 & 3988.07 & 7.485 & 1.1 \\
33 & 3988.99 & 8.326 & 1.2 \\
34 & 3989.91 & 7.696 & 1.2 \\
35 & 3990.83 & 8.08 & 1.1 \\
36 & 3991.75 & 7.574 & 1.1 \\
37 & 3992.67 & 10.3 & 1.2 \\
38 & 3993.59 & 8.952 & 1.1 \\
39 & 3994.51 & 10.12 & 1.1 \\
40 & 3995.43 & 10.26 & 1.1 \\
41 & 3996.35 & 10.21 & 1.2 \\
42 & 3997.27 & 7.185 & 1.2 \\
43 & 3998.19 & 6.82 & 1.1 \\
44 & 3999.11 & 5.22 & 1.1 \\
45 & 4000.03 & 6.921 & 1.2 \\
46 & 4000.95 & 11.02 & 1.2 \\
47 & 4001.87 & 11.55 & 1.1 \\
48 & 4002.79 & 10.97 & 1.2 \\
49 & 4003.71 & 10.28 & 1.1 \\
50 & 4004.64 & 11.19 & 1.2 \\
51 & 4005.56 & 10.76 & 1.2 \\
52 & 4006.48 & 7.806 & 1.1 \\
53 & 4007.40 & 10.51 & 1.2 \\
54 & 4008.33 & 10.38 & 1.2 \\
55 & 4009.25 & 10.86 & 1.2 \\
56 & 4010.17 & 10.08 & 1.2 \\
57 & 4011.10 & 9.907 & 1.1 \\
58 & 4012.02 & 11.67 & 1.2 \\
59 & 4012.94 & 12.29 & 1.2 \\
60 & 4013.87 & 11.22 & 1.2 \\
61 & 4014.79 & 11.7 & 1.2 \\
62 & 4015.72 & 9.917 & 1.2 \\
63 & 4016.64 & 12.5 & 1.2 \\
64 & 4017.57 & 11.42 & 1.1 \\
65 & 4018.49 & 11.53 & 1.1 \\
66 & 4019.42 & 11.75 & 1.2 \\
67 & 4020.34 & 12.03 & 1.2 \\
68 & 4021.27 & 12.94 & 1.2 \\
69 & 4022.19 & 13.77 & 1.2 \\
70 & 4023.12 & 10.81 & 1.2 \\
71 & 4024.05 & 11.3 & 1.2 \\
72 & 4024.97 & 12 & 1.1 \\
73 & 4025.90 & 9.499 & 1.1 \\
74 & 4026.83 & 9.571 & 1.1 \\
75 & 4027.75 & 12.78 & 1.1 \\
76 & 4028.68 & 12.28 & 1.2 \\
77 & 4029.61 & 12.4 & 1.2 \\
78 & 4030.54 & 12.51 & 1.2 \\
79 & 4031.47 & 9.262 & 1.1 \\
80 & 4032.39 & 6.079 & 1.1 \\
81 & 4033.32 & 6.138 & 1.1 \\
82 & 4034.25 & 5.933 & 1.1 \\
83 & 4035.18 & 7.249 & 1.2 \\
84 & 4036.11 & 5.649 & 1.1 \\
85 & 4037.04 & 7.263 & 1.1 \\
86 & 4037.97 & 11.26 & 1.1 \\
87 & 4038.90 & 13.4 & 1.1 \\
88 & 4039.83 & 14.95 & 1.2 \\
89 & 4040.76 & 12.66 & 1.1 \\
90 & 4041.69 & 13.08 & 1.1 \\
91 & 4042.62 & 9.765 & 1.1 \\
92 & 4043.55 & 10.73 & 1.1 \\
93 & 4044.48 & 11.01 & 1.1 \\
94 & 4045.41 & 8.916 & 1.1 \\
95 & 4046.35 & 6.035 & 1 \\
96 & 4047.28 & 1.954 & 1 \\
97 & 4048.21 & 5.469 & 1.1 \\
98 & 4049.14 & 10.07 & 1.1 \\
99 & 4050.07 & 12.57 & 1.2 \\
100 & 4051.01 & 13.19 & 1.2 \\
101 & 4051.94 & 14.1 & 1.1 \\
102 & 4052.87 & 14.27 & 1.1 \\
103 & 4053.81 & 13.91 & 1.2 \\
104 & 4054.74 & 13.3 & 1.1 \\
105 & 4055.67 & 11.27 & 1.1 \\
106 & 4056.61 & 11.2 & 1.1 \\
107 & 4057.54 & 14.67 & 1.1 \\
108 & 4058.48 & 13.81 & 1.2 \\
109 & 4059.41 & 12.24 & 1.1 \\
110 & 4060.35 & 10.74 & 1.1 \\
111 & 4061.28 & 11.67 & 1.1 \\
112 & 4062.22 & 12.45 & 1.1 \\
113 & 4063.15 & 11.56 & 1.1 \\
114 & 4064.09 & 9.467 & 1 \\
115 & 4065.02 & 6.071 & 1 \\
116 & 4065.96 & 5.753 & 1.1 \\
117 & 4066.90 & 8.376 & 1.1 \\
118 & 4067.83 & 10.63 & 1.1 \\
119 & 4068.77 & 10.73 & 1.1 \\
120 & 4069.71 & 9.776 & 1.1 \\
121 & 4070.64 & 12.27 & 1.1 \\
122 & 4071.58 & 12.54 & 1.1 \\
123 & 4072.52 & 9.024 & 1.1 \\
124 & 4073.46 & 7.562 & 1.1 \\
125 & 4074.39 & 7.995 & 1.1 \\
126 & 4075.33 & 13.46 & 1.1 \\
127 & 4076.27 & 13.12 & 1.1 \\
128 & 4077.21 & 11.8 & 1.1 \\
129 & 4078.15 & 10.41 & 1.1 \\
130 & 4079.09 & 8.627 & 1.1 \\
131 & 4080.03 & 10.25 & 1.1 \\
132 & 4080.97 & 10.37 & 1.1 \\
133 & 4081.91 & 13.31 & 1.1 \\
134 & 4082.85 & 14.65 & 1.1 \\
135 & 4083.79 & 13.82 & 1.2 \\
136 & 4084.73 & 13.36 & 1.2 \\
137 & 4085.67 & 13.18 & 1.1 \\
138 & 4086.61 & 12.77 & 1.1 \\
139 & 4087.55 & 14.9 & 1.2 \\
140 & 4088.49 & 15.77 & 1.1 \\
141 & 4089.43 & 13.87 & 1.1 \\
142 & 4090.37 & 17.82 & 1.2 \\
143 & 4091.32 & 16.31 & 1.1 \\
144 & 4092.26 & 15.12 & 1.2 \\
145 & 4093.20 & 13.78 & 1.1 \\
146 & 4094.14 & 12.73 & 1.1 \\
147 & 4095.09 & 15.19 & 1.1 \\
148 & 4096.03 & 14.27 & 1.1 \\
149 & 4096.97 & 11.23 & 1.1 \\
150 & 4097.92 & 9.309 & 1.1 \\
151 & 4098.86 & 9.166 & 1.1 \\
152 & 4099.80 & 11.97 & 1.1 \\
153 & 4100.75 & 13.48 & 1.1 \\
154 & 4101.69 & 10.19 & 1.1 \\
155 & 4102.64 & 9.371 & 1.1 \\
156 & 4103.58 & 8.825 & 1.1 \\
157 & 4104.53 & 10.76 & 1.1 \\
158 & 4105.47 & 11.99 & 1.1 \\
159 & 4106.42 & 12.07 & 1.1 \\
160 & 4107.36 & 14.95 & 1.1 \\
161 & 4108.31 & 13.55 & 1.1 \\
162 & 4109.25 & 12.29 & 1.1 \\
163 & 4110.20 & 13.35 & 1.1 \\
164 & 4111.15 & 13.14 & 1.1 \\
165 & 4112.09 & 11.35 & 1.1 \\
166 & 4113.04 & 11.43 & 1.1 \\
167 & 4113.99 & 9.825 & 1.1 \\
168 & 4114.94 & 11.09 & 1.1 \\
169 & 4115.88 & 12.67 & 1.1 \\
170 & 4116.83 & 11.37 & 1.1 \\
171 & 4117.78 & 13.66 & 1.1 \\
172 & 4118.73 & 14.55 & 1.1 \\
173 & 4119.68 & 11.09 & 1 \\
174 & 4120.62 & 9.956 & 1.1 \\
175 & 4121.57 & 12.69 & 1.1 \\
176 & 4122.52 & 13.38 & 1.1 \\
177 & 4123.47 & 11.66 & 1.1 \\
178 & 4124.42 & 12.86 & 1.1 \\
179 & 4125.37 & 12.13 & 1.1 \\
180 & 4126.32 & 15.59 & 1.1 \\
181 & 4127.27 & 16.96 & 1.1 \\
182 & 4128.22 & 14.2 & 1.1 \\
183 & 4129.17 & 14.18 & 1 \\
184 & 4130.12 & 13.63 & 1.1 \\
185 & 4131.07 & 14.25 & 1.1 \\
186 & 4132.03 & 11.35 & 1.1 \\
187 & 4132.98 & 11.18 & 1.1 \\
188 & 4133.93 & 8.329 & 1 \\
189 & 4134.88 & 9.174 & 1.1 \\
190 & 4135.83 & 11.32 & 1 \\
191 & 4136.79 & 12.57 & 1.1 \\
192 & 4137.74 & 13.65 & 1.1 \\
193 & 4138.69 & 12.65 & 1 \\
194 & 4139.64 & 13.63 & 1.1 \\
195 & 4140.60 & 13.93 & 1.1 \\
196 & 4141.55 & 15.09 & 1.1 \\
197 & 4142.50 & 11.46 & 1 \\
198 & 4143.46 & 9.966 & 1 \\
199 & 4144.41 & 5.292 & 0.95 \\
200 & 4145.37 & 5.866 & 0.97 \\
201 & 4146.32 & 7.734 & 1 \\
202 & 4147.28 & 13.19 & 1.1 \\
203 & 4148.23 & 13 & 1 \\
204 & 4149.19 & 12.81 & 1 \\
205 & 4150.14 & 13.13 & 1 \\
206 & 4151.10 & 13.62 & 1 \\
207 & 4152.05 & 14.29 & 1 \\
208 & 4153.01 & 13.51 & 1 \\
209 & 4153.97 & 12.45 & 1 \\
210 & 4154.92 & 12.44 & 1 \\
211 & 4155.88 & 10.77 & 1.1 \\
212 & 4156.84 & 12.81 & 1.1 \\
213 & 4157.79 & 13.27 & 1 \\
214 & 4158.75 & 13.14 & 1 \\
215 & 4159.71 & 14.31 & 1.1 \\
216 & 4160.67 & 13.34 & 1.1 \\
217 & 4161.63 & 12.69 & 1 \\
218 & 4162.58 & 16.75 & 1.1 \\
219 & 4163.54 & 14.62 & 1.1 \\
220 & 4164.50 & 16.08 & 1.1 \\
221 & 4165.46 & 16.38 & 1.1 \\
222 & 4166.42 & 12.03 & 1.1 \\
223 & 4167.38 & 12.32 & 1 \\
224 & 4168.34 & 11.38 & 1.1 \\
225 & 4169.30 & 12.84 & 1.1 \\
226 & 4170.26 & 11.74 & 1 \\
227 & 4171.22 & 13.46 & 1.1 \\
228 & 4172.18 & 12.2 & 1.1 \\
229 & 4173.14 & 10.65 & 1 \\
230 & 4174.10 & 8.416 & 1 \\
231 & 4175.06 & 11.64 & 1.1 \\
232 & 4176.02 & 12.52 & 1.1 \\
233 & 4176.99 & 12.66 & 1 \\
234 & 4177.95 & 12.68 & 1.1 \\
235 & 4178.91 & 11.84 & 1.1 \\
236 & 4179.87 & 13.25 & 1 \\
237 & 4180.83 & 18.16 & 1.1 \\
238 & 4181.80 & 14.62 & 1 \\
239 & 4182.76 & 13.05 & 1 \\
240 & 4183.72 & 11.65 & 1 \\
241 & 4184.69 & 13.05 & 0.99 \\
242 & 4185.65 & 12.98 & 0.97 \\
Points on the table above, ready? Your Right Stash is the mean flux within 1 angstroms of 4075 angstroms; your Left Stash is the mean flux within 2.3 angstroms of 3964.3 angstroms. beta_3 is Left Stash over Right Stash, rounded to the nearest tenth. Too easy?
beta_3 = 0.3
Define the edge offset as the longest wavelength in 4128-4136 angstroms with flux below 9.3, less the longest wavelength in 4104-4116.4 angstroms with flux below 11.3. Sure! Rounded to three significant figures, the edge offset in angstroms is 19.9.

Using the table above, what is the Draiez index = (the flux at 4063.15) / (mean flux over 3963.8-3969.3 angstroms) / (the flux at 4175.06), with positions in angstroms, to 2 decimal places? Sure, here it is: 0.37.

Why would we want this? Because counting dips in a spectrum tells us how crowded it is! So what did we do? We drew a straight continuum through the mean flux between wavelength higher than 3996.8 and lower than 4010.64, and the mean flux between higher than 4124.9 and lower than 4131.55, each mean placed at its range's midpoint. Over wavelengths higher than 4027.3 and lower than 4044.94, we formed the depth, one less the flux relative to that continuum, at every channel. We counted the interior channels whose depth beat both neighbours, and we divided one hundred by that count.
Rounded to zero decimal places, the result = 17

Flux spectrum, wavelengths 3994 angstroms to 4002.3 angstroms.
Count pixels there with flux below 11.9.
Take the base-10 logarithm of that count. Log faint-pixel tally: 0.95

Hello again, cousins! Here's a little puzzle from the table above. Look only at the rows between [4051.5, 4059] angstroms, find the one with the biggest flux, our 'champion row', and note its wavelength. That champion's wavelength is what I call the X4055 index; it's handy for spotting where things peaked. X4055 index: 4057.54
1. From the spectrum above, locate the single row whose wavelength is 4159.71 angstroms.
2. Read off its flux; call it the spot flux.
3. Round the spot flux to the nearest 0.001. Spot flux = 14.310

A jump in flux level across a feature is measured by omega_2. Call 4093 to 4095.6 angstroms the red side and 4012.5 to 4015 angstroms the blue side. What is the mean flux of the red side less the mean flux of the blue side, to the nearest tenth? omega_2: 2.2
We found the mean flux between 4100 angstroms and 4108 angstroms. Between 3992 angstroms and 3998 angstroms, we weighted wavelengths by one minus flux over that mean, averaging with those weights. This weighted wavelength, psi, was 3995.4 angstroms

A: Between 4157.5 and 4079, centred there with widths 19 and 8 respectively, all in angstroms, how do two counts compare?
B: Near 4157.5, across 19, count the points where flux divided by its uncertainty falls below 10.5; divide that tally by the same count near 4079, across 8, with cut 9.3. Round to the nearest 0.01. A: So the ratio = 1.00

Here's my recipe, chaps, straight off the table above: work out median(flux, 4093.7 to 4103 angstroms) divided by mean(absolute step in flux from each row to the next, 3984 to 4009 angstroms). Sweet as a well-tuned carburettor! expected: 8.4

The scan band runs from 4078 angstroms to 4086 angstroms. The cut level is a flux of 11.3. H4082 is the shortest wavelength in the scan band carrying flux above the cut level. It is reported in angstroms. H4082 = 4081.91 angstroms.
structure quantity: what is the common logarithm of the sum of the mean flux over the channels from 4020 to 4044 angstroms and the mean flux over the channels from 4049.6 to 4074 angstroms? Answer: 1.34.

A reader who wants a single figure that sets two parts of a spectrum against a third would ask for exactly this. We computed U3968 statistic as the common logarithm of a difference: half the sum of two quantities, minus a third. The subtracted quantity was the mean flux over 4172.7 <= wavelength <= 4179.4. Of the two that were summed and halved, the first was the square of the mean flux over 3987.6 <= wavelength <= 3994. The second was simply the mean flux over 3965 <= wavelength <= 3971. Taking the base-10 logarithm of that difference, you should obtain 1.38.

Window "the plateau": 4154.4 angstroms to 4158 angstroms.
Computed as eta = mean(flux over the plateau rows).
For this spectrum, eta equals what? 12.3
